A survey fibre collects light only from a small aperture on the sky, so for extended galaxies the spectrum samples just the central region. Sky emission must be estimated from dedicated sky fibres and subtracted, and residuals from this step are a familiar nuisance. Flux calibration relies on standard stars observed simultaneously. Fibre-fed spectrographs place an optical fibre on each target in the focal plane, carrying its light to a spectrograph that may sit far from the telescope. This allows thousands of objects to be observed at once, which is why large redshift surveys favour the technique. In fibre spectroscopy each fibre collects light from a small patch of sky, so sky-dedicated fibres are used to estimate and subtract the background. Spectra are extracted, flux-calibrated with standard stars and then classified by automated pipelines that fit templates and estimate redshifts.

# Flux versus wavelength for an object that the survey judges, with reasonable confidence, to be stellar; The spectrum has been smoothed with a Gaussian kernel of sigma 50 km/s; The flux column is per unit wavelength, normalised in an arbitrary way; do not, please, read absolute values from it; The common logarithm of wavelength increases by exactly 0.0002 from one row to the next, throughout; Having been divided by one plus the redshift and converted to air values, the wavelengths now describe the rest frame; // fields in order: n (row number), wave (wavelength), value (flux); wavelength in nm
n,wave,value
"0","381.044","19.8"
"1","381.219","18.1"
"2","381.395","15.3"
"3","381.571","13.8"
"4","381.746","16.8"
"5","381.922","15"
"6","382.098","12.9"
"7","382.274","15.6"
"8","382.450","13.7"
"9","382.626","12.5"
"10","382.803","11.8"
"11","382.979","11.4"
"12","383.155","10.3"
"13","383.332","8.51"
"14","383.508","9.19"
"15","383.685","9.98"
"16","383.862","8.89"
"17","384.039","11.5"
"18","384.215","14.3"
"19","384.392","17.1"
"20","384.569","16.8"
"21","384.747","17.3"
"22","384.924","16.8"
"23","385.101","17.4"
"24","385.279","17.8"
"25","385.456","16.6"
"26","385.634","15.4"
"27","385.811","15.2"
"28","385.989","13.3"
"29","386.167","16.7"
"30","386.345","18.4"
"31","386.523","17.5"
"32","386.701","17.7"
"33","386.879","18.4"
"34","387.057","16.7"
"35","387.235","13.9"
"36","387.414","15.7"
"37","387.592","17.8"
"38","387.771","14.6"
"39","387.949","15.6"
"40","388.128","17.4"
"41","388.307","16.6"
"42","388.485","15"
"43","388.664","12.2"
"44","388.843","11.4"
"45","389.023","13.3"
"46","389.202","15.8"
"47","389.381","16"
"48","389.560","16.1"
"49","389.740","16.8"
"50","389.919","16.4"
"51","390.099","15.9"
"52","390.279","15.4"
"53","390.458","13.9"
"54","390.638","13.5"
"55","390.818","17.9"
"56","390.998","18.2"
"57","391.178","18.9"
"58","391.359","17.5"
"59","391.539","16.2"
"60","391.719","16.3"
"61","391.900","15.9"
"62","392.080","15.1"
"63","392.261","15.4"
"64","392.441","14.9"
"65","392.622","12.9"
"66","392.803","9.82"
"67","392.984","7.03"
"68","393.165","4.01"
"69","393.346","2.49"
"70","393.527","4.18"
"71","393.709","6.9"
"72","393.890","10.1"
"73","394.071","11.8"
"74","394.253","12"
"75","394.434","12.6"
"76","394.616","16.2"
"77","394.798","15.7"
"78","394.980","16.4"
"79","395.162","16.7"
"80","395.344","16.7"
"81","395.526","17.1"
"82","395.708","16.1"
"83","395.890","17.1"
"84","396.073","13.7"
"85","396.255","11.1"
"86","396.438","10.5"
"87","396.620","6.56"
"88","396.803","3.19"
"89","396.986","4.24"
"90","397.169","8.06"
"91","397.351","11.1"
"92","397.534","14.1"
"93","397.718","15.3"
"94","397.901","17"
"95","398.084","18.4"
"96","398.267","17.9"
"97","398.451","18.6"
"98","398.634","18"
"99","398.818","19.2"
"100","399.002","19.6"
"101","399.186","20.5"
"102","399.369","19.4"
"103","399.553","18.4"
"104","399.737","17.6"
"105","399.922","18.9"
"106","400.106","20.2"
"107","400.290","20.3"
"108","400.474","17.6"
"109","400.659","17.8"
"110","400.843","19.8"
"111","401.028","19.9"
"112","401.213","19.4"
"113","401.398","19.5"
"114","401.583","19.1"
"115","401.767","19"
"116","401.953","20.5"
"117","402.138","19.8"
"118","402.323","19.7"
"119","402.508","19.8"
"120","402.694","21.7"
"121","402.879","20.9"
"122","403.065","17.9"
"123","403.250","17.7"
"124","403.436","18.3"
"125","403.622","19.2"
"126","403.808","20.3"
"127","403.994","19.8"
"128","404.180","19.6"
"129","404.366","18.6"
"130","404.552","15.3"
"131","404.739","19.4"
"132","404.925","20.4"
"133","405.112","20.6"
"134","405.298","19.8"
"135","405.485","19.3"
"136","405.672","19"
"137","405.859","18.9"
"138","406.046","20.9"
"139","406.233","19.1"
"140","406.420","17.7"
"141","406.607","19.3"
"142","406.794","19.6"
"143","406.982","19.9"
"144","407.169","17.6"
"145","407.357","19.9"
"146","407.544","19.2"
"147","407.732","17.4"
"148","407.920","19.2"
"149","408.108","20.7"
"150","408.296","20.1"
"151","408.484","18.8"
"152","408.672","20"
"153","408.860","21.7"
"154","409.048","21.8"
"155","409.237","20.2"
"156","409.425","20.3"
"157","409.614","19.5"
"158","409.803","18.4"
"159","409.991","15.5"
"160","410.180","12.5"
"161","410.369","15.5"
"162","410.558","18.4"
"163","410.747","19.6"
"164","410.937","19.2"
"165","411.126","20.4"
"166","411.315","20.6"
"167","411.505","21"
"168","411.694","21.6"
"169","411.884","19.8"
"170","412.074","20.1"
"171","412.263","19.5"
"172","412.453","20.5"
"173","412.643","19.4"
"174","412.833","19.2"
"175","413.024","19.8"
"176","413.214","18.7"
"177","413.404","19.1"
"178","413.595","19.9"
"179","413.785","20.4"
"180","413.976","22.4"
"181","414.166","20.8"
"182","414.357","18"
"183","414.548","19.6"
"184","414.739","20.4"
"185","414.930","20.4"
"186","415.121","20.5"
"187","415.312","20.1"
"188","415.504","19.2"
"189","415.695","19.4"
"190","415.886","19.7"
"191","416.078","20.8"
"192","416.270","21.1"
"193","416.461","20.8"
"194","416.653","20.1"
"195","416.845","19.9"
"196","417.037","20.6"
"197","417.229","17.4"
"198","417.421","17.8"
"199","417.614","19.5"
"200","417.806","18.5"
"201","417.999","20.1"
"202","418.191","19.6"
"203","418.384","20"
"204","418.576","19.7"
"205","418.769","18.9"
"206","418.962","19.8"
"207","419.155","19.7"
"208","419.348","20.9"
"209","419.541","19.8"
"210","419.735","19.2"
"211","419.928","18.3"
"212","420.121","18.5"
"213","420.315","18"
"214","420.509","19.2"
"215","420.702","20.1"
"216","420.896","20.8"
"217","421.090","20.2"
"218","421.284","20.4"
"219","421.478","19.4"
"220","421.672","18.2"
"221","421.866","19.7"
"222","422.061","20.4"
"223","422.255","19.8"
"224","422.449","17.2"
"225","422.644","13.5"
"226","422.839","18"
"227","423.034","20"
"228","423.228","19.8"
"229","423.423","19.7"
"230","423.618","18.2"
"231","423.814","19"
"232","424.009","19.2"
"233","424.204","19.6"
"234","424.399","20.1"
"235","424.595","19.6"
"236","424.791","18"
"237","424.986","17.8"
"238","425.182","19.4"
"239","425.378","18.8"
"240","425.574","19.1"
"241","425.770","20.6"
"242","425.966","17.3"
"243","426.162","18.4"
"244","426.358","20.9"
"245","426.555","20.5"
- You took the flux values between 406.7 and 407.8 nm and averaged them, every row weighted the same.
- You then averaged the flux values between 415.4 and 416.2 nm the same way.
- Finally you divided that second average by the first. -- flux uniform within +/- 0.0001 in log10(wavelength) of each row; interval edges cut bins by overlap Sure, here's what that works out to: 1.04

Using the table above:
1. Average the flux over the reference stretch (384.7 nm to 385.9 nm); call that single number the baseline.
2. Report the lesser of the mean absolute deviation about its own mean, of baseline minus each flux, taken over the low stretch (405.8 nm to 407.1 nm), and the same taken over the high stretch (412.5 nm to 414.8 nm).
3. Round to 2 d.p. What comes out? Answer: 0.68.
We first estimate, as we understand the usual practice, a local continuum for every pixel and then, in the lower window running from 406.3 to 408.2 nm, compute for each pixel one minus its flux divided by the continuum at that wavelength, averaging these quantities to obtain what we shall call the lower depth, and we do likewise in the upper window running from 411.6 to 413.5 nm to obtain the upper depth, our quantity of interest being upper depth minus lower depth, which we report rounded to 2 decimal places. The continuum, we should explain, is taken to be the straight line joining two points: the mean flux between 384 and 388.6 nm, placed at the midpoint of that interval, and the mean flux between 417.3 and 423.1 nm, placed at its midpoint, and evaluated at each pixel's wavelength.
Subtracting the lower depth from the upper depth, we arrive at -0.01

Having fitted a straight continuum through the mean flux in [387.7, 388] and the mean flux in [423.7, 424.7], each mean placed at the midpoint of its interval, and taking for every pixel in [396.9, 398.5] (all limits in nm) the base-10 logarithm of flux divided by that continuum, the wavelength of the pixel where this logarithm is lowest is 396.986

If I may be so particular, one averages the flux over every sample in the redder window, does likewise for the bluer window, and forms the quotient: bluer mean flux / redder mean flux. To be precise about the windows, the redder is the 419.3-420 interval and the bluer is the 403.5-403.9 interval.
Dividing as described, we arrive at 1.01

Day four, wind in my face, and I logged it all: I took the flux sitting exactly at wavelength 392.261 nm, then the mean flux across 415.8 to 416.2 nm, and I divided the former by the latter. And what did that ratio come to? 0.76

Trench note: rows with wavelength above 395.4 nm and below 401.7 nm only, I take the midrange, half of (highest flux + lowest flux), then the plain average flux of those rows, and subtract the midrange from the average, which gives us 4.2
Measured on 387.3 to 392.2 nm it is 0.6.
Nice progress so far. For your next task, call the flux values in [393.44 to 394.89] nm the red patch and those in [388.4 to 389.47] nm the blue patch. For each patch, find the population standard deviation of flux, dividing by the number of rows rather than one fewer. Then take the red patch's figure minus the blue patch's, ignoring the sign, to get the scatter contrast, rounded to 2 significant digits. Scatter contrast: 2.1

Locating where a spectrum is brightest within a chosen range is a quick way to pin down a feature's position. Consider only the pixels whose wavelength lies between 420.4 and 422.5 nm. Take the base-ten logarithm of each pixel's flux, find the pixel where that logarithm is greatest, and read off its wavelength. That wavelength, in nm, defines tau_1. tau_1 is 420.896 nm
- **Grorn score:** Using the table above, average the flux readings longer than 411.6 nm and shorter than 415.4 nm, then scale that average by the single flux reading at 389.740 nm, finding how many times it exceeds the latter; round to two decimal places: 1.19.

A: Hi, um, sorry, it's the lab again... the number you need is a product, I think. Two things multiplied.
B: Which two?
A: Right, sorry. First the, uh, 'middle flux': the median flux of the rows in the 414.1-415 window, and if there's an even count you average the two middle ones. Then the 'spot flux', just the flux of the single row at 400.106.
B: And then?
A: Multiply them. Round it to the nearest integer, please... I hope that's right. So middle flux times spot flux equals 412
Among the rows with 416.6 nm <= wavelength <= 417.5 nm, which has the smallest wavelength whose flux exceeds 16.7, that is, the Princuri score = 416.653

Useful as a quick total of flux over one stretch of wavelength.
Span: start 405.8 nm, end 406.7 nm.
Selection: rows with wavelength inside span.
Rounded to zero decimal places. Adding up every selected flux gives 96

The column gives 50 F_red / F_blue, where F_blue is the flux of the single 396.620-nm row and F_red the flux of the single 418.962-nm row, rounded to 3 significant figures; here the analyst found 151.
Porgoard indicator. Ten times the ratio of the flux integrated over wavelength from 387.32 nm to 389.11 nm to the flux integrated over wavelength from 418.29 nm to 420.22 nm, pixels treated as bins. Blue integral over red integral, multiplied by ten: 7.1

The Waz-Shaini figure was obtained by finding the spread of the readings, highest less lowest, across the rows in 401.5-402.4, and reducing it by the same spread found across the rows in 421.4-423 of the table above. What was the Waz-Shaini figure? -5.4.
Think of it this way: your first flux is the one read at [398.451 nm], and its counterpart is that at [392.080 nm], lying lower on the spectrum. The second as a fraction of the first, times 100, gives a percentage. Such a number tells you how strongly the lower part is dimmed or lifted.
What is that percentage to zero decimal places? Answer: 81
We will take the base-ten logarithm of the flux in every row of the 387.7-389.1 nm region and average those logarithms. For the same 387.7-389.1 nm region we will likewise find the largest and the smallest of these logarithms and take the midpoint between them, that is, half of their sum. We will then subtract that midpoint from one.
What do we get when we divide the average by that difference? -7.8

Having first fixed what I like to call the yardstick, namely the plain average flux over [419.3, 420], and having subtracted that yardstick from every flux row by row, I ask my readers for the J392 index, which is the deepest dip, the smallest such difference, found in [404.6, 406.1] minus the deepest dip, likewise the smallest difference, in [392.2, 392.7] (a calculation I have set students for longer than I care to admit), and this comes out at 6.0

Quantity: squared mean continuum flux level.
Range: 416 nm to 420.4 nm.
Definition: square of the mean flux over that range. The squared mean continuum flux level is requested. 381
